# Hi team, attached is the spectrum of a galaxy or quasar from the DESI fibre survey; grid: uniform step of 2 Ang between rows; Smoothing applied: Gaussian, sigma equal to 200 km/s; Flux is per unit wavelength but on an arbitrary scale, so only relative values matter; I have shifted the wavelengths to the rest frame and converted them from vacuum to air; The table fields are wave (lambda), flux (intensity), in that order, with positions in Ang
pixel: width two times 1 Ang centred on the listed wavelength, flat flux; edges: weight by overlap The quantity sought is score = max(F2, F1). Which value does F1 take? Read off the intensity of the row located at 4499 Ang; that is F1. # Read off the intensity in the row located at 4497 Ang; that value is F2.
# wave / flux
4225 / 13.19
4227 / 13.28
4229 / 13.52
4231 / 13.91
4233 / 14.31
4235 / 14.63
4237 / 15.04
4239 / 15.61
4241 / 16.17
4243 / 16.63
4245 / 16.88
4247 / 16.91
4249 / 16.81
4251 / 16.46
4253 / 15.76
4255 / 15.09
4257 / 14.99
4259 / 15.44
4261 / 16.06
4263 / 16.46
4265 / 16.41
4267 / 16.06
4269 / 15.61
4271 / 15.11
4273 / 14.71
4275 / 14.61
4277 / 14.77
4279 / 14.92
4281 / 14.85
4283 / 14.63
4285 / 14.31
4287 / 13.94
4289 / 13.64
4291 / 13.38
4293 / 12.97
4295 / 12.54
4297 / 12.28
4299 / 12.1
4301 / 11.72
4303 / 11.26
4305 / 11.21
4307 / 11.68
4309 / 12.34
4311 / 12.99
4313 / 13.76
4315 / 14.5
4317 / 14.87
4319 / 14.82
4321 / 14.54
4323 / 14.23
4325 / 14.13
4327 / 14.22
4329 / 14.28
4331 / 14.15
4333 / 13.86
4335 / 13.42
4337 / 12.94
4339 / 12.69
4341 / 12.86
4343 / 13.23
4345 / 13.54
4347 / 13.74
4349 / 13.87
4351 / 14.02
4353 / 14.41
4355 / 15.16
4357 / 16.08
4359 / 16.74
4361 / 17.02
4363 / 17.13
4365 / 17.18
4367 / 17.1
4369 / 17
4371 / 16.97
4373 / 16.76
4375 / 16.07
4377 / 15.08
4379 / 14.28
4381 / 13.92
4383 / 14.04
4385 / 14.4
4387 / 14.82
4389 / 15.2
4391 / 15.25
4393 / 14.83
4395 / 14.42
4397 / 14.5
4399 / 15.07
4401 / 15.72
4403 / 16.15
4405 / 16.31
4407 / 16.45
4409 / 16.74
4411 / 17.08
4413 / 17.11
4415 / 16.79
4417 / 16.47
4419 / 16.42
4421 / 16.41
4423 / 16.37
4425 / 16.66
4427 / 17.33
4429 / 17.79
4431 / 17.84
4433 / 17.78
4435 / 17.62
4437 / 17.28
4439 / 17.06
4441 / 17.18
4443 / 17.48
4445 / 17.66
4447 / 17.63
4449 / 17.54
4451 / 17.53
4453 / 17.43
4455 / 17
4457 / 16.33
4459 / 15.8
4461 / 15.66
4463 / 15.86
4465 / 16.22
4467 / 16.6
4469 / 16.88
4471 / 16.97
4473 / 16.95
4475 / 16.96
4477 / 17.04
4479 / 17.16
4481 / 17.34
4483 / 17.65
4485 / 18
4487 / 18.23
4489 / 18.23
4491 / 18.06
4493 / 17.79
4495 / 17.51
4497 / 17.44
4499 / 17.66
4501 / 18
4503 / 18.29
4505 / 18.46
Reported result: 17.7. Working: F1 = 17.66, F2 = 17.44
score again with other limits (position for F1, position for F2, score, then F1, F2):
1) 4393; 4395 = 14.8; 14.83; 14.42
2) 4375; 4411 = 17.1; 16.07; 17.08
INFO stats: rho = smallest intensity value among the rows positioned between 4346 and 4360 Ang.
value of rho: 13.74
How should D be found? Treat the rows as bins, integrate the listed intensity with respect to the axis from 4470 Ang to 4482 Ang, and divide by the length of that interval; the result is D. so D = 17.1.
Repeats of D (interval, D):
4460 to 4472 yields 16.4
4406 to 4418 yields 16.8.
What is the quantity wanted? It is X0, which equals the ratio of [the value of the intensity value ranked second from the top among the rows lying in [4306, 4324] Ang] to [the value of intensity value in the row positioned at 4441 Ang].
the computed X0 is 0.86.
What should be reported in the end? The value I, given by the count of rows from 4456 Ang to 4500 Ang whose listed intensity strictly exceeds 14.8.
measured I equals 22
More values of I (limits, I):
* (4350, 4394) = 16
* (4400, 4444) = 22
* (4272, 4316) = 2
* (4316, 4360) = 5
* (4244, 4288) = 16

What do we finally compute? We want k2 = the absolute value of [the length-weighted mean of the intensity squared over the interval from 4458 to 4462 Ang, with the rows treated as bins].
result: 247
